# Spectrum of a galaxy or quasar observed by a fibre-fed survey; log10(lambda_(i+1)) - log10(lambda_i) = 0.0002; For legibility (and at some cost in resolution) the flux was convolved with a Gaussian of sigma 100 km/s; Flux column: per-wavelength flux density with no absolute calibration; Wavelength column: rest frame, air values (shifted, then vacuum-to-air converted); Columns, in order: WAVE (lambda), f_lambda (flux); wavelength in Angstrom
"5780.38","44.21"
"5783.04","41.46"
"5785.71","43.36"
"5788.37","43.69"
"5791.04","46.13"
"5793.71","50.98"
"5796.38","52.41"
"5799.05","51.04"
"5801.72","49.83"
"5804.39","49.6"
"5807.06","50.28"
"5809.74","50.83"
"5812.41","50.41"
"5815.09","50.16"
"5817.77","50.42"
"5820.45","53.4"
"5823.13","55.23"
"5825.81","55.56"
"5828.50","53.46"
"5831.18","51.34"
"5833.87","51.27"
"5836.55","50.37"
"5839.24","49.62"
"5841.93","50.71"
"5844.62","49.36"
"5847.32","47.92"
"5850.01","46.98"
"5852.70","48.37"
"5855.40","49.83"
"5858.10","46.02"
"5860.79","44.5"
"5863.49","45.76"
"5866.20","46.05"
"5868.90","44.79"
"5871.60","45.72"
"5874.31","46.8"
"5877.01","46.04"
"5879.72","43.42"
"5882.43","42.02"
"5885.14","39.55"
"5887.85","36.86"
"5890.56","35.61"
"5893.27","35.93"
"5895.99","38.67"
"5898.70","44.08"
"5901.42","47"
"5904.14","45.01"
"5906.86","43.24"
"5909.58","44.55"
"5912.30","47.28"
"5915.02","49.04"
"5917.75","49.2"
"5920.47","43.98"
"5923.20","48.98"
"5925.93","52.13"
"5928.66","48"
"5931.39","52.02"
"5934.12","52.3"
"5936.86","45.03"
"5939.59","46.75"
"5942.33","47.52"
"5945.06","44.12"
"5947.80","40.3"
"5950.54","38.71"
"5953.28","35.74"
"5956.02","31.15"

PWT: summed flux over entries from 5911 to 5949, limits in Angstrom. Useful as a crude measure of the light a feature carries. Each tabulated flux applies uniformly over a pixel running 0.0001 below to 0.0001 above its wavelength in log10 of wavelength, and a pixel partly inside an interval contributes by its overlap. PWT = 667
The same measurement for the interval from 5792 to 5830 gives 724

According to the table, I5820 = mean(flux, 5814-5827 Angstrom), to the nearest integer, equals 53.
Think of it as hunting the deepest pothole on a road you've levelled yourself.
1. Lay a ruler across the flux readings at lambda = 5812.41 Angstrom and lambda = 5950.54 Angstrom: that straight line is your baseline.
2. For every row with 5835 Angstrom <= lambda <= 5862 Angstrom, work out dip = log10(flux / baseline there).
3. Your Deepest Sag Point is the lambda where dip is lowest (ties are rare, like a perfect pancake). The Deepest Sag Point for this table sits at 5860.79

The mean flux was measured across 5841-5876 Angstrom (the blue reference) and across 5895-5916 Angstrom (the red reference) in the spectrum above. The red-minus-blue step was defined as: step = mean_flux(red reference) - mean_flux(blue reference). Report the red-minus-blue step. -2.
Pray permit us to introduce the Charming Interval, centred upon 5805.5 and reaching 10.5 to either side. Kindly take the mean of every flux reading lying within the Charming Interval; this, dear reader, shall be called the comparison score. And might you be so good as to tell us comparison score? 50.6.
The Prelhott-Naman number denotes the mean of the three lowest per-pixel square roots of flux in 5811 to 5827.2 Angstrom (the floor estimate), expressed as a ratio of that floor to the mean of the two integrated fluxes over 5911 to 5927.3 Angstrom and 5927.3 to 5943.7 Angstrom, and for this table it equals 0.0089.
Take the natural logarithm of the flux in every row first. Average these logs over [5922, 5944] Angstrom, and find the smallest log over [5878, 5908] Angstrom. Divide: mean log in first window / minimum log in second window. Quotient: 1.09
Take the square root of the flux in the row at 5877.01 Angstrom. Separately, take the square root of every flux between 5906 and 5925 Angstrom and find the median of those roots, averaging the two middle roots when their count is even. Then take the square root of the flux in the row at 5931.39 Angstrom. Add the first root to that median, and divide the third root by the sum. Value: 0.528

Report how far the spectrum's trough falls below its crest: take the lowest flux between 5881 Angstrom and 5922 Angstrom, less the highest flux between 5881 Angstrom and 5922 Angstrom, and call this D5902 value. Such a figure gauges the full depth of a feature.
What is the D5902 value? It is -14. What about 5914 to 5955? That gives -17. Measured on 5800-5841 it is -6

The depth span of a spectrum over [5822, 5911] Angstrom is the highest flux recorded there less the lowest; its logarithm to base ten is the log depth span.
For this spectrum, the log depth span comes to 1.3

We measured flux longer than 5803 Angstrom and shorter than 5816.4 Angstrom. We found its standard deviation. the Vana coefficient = 0.4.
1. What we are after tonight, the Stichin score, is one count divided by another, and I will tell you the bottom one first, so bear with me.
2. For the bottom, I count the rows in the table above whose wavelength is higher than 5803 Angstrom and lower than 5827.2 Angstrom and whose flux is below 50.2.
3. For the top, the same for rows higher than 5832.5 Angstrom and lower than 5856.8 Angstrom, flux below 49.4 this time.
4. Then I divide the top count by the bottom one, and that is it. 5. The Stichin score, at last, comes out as 2.0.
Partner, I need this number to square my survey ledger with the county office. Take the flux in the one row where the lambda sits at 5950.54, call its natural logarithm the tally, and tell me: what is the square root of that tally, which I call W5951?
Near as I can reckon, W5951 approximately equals 1.91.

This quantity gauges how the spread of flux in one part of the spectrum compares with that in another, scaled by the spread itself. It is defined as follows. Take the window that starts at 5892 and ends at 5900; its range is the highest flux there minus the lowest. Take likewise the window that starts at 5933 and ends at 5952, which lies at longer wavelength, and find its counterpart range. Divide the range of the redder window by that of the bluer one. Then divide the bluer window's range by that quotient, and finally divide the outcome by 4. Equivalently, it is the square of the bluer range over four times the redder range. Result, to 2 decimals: 1.22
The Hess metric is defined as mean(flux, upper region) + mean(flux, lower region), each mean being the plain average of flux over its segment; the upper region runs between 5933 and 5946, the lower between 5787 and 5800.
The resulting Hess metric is 96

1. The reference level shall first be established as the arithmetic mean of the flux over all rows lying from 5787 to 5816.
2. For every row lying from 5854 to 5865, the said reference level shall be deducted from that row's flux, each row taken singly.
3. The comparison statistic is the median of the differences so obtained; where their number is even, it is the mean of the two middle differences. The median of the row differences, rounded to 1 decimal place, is -3.7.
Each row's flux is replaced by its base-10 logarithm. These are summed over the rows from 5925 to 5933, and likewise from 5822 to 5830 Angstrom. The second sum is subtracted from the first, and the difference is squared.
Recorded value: 0.010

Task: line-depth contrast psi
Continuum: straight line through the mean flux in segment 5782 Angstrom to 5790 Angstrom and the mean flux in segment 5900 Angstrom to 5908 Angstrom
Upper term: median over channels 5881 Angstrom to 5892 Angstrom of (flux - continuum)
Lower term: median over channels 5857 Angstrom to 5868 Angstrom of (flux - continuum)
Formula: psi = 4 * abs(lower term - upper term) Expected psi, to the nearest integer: 32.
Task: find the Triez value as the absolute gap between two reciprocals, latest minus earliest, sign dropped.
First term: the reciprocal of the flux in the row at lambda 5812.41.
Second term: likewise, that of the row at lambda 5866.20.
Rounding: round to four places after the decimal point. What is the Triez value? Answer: 0.0019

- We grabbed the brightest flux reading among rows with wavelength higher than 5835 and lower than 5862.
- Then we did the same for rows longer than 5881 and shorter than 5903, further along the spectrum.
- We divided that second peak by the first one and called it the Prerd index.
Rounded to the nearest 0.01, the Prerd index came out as 0.93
